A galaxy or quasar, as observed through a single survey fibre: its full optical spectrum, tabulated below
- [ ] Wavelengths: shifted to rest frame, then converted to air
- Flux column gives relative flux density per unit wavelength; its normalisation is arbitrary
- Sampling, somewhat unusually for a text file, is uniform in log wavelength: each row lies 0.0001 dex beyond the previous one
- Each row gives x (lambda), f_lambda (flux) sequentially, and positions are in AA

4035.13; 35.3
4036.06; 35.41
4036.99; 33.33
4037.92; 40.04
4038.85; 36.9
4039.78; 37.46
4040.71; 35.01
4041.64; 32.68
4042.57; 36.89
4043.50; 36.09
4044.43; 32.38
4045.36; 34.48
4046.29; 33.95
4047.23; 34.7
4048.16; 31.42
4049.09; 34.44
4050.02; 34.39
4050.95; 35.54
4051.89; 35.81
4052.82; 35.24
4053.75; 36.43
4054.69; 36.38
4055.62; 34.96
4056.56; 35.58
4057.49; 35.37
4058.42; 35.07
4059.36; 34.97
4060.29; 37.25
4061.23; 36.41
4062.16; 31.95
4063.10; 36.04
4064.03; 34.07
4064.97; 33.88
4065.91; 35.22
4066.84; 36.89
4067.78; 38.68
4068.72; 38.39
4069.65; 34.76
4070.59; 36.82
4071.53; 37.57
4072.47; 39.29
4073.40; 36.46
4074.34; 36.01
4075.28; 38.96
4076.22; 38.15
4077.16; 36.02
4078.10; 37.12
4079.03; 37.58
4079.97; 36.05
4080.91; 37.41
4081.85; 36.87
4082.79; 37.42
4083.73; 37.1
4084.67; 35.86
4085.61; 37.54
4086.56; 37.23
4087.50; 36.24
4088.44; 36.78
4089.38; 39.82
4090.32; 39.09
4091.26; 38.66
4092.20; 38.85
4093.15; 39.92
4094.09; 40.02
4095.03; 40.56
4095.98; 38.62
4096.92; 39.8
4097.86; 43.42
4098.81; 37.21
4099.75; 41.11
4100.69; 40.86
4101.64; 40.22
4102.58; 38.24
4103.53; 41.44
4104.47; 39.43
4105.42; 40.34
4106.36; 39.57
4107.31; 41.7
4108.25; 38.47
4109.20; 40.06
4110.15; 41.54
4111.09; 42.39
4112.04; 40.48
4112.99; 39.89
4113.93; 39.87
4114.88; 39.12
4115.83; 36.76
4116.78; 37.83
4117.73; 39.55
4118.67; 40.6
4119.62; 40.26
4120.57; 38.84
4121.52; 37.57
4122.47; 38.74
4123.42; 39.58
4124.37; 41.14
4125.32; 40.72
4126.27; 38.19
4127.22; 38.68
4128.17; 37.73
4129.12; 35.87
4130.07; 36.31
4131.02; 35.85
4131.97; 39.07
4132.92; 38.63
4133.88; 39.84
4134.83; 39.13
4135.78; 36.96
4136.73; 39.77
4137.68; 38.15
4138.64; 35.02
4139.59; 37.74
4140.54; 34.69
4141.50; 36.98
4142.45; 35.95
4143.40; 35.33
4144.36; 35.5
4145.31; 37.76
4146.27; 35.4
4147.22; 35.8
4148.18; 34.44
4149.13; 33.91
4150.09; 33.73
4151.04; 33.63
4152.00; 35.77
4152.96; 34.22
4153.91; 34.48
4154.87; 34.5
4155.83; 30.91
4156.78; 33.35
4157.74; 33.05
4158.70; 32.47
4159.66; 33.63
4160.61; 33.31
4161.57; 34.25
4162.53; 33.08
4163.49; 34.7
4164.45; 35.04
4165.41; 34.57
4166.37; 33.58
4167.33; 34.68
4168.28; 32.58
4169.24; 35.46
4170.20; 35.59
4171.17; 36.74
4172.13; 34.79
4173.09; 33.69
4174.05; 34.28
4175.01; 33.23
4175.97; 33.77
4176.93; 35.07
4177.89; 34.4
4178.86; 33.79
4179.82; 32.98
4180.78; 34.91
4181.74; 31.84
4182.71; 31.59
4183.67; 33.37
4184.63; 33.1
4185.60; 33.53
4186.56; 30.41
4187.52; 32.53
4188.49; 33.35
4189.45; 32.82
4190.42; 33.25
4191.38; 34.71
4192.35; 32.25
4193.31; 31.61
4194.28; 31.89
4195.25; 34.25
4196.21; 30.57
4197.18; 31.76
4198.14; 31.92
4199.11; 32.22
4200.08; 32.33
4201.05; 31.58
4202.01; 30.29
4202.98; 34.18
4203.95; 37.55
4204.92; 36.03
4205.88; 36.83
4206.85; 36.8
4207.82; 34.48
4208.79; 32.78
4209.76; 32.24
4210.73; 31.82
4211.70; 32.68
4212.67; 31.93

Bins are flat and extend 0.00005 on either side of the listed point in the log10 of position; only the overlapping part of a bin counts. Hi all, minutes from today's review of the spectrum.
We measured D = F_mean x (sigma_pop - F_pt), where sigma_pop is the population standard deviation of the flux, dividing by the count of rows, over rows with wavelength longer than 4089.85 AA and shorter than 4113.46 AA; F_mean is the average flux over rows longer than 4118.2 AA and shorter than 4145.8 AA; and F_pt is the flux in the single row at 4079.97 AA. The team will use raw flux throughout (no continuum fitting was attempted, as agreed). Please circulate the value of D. -1316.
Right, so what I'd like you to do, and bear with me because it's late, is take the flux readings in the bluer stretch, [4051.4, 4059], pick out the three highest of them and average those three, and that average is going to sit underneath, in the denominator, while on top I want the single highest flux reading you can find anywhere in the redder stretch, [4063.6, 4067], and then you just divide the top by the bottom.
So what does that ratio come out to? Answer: 1.02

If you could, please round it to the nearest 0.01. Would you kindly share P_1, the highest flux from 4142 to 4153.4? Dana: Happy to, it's 37.76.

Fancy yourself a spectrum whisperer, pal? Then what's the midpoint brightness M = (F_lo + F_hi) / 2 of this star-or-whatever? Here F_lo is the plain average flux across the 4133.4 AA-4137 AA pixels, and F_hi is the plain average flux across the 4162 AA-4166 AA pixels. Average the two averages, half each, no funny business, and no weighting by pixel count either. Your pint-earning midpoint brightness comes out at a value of 36.6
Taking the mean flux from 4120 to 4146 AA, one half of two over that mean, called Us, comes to 0.0265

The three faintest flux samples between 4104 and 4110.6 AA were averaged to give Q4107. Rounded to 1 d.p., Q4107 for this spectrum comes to 39.2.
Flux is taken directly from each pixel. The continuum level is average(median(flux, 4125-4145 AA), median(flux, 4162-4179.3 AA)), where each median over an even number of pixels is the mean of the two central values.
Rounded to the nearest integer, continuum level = 36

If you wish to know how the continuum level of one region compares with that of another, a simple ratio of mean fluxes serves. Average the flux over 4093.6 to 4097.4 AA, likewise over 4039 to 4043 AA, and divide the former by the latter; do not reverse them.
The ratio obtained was 1.12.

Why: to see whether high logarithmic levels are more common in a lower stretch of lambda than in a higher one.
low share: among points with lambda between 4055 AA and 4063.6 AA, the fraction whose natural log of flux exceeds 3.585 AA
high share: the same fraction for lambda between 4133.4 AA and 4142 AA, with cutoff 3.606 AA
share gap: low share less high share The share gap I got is -0.56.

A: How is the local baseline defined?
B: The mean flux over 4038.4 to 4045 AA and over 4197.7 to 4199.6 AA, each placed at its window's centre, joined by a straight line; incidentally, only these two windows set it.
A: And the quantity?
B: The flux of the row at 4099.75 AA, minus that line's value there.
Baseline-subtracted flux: 7.0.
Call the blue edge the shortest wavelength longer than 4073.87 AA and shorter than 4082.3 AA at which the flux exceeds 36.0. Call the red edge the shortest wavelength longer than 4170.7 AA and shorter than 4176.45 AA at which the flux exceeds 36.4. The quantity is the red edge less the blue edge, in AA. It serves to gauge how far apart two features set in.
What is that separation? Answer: 96.8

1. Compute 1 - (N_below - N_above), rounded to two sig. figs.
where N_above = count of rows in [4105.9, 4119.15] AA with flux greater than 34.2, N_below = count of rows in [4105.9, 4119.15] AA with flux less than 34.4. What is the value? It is 15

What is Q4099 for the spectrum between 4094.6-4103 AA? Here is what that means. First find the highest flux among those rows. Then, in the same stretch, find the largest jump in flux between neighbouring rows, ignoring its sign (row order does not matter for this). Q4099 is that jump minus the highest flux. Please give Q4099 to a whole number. -37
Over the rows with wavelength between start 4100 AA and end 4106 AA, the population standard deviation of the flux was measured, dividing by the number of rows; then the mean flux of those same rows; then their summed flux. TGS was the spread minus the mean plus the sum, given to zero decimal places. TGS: 201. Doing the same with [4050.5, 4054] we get 108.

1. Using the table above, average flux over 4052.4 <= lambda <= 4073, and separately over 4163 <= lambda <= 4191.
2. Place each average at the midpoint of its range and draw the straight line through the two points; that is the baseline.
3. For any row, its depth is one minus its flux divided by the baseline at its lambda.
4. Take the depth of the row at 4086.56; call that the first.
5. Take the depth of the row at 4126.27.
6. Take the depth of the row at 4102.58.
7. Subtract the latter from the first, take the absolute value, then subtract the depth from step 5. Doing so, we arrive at 0.14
